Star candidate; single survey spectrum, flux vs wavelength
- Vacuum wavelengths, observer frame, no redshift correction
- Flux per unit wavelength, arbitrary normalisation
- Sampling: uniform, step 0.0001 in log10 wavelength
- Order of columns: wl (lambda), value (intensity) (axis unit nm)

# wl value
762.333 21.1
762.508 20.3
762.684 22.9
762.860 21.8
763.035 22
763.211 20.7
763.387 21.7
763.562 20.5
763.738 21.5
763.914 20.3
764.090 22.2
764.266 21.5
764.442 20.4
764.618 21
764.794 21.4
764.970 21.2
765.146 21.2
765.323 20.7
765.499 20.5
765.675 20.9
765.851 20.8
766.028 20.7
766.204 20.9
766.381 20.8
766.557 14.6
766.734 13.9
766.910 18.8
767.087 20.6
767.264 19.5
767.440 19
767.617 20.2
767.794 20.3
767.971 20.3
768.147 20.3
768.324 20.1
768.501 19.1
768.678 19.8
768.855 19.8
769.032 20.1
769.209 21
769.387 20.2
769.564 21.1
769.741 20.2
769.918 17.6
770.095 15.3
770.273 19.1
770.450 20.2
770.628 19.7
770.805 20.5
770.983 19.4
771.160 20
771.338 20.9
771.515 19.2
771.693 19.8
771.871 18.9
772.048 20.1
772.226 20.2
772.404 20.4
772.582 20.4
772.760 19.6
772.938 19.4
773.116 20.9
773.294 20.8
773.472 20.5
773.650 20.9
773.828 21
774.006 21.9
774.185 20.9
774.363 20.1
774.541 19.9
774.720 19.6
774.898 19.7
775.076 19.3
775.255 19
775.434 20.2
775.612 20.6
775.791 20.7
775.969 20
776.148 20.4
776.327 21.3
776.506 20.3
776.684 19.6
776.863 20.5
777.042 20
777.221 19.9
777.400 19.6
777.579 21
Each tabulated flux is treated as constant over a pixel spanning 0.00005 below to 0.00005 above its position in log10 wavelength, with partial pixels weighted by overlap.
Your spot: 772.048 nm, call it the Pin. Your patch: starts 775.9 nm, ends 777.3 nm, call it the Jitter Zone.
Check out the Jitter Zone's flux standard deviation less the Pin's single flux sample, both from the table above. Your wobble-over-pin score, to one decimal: -19.6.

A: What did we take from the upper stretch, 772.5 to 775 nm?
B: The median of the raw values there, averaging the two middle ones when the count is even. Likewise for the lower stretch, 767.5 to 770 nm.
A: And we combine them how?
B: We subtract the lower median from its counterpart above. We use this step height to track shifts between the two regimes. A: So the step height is 0.25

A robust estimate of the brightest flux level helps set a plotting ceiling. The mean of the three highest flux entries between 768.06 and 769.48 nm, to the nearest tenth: 20.5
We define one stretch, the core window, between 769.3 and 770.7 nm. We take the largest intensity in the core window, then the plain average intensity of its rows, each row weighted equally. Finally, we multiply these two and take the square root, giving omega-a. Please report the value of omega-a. 20.1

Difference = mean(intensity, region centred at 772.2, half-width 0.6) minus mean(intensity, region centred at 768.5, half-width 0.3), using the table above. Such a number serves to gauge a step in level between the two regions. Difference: 0.2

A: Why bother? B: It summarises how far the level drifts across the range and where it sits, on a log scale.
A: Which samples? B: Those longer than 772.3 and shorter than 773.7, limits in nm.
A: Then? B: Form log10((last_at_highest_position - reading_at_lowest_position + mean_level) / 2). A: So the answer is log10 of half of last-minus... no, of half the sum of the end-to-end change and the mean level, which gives 1.02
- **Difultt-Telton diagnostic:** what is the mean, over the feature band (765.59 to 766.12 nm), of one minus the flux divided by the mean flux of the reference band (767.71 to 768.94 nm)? -0.042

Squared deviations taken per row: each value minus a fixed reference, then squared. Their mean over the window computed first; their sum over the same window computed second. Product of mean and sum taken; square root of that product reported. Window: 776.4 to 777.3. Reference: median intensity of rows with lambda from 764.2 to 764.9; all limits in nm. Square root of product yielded 3.1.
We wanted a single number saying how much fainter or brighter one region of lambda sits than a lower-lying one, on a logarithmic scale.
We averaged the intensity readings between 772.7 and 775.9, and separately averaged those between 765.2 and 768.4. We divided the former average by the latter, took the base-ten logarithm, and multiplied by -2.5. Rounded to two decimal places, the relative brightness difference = -0.04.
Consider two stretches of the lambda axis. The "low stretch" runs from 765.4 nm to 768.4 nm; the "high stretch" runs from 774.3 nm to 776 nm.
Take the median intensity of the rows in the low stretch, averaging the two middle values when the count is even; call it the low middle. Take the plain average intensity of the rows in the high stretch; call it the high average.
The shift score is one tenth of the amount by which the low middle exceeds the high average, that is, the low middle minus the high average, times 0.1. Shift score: 0.039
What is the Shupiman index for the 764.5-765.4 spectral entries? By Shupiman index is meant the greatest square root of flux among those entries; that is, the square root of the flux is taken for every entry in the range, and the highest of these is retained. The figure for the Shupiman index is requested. 4.63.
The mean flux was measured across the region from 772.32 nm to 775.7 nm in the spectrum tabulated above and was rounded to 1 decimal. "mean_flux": 20.3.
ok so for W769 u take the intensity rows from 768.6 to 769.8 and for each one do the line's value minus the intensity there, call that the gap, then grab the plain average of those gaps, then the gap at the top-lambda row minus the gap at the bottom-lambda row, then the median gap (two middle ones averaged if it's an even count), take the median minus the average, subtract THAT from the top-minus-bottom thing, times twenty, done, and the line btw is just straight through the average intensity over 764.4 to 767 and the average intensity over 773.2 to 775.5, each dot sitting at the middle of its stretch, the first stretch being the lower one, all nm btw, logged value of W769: -10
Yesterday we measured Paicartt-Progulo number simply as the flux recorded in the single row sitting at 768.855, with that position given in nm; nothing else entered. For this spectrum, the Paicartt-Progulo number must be 19.8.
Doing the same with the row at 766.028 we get 20.7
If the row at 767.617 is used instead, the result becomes 20.2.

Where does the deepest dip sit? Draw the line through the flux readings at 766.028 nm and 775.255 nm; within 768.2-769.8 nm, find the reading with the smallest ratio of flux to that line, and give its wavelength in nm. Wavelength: 768.501 nm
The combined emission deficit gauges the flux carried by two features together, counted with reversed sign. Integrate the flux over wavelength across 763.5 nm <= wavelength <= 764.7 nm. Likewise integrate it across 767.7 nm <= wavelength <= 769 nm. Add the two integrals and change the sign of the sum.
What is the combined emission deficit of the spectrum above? -51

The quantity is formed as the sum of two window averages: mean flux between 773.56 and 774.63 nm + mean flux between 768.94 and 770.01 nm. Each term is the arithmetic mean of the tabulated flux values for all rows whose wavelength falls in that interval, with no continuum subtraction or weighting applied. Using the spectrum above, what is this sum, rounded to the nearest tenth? 40.8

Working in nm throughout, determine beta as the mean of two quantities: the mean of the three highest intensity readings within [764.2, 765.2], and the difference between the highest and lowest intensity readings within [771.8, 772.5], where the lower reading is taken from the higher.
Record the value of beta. 11.4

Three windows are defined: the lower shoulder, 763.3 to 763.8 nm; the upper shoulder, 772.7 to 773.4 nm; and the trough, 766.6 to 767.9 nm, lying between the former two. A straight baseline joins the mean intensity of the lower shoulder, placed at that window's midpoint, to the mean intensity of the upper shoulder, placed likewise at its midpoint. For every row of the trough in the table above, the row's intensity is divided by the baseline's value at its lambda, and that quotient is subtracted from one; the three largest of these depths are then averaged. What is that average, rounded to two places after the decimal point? 0.17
